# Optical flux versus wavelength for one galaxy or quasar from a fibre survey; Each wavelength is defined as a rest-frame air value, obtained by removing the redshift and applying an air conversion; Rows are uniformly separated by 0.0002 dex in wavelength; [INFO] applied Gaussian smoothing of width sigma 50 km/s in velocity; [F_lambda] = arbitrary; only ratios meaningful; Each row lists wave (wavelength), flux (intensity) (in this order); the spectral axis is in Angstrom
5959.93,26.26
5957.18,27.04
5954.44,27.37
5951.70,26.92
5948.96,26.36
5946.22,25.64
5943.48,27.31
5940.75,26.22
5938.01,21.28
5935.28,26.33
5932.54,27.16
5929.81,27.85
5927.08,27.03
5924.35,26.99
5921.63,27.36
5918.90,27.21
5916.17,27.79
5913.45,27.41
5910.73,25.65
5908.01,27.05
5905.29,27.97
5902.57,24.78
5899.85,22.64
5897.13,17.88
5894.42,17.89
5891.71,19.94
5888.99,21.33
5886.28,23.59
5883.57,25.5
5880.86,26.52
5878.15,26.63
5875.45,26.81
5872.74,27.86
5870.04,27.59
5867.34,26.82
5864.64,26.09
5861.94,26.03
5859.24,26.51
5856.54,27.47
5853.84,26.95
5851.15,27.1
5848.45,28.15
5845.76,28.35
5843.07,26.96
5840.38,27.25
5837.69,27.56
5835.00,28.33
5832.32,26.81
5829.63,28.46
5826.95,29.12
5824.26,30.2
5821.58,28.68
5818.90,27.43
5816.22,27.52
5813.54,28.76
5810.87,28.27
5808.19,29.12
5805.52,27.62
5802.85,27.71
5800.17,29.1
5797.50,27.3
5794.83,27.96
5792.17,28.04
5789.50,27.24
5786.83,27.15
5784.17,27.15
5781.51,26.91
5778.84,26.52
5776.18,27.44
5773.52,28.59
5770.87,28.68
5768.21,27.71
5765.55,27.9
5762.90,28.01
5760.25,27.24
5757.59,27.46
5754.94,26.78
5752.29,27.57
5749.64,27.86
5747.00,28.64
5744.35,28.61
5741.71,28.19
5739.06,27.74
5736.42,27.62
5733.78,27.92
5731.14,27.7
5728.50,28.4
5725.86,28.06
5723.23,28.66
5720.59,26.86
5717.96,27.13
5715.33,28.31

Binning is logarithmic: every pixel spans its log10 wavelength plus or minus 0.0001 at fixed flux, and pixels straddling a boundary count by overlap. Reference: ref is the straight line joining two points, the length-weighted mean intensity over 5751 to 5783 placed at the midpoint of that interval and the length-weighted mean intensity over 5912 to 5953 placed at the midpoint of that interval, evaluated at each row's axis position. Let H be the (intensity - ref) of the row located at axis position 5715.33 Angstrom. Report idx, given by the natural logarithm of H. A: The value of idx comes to -0.8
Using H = 0.44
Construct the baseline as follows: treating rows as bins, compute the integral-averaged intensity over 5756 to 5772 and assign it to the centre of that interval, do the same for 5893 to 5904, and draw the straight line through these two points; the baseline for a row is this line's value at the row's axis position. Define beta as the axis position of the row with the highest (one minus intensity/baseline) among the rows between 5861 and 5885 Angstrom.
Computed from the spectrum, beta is 5861.94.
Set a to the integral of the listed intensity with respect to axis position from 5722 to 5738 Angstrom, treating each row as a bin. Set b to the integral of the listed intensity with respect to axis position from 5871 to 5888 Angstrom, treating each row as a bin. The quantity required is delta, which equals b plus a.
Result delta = 892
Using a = 449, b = 443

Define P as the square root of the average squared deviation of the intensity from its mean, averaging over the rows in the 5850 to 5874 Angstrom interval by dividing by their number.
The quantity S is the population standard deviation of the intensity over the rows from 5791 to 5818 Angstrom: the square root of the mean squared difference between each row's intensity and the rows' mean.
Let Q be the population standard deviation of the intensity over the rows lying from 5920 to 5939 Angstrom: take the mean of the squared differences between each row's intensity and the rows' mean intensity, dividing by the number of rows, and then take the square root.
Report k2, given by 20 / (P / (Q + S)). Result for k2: 89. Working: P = 0.61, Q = 2.09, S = 0.6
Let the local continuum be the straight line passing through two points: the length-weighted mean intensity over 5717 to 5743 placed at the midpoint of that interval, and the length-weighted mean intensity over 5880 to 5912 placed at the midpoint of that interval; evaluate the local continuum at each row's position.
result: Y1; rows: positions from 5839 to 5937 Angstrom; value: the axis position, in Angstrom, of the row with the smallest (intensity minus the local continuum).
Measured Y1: 5894.42 Angstrom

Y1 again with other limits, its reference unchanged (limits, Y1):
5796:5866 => 5797.50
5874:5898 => 5894.42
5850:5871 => 5861.94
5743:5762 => 5754.94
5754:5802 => 5754.94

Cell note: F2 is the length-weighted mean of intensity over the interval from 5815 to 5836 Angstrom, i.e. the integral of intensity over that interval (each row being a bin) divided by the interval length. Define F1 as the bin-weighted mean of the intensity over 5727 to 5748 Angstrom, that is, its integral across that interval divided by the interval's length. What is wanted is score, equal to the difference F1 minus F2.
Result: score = -0.2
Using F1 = 28.1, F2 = 28.3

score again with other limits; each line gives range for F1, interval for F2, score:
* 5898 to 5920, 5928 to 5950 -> 0.1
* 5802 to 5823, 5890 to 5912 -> 5.2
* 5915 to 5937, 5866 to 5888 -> 0.8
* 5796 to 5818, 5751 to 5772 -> 0.5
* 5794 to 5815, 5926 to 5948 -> 2.1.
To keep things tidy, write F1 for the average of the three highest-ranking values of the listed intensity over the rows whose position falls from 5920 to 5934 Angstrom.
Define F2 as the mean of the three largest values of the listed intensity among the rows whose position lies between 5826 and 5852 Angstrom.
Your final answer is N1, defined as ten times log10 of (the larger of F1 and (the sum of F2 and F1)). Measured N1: 17.5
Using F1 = 27.5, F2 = 28.6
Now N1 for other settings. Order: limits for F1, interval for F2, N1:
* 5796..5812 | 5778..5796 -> 17.5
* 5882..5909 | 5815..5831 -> 17.5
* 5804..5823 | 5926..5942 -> 17.5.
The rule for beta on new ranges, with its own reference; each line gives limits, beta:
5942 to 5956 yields 5946.22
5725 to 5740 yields 5731.14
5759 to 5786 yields 5760.25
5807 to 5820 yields 5816.22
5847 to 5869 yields 5861.94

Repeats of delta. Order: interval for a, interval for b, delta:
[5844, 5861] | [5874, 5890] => 868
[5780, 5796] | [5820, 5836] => 896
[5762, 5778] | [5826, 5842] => 894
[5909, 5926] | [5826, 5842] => 906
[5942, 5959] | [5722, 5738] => 904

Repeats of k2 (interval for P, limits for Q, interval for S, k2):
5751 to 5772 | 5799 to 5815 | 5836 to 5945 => 124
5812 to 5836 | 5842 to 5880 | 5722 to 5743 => 21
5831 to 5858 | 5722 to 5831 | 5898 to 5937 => 76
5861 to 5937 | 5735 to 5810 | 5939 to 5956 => 9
